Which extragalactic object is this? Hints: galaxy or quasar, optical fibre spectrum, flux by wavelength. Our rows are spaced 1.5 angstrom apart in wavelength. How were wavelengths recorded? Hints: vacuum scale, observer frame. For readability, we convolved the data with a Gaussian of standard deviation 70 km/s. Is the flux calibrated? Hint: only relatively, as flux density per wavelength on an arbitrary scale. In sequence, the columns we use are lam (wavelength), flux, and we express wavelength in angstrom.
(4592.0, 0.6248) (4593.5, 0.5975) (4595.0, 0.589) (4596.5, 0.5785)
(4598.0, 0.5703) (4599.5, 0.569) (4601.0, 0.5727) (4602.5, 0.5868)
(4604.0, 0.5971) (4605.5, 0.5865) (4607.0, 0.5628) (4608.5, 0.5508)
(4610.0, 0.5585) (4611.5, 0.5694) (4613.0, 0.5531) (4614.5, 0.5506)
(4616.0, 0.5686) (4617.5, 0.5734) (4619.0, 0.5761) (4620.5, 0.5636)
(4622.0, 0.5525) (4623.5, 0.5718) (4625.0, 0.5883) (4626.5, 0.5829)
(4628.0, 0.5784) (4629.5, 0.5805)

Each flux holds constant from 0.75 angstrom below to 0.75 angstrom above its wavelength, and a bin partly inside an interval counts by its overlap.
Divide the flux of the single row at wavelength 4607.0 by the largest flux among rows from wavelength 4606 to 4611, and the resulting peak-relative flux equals 1.000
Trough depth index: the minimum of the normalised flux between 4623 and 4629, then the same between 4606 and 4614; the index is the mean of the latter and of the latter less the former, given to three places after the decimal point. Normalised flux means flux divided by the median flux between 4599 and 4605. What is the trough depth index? 0.457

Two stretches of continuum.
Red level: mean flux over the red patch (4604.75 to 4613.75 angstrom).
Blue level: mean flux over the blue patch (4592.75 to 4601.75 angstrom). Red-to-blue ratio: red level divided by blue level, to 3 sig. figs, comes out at 0.972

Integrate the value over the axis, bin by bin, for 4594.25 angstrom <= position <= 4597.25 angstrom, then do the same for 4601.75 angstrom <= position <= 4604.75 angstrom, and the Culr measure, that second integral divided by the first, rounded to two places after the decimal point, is 1.01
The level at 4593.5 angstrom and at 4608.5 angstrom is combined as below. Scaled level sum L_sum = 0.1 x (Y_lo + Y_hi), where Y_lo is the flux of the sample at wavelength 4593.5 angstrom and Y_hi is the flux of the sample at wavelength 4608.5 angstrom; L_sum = 0.1148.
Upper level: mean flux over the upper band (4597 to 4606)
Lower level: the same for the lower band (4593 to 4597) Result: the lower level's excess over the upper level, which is 0.008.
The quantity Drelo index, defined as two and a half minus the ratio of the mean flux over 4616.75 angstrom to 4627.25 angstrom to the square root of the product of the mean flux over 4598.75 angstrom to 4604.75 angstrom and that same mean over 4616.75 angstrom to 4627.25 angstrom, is 1.51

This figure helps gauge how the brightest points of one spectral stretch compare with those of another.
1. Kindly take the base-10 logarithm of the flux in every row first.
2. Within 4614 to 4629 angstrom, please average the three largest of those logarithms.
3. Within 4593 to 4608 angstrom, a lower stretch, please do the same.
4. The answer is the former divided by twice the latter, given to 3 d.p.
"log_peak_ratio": 0.519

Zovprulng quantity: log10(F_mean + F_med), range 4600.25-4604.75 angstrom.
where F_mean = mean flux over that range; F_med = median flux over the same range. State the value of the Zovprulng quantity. 0.069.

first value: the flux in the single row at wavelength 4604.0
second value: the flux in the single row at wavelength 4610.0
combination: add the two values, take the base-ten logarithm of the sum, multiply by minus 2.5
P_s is -0.157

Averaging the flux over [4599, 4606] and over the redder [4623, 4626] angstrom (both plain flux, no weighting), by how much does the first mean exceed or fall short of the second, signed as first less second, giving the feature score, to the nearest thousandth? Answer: 0.002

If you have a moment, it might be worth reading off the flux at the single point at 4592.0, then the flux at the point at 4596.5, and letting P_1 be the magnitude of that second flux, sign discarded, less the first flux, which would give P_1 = -0.05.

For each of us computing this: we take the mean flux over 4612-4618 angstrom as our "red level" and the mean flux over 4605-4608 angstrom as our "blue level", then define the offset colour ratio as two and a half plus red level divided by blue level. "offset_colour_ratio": 3.48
